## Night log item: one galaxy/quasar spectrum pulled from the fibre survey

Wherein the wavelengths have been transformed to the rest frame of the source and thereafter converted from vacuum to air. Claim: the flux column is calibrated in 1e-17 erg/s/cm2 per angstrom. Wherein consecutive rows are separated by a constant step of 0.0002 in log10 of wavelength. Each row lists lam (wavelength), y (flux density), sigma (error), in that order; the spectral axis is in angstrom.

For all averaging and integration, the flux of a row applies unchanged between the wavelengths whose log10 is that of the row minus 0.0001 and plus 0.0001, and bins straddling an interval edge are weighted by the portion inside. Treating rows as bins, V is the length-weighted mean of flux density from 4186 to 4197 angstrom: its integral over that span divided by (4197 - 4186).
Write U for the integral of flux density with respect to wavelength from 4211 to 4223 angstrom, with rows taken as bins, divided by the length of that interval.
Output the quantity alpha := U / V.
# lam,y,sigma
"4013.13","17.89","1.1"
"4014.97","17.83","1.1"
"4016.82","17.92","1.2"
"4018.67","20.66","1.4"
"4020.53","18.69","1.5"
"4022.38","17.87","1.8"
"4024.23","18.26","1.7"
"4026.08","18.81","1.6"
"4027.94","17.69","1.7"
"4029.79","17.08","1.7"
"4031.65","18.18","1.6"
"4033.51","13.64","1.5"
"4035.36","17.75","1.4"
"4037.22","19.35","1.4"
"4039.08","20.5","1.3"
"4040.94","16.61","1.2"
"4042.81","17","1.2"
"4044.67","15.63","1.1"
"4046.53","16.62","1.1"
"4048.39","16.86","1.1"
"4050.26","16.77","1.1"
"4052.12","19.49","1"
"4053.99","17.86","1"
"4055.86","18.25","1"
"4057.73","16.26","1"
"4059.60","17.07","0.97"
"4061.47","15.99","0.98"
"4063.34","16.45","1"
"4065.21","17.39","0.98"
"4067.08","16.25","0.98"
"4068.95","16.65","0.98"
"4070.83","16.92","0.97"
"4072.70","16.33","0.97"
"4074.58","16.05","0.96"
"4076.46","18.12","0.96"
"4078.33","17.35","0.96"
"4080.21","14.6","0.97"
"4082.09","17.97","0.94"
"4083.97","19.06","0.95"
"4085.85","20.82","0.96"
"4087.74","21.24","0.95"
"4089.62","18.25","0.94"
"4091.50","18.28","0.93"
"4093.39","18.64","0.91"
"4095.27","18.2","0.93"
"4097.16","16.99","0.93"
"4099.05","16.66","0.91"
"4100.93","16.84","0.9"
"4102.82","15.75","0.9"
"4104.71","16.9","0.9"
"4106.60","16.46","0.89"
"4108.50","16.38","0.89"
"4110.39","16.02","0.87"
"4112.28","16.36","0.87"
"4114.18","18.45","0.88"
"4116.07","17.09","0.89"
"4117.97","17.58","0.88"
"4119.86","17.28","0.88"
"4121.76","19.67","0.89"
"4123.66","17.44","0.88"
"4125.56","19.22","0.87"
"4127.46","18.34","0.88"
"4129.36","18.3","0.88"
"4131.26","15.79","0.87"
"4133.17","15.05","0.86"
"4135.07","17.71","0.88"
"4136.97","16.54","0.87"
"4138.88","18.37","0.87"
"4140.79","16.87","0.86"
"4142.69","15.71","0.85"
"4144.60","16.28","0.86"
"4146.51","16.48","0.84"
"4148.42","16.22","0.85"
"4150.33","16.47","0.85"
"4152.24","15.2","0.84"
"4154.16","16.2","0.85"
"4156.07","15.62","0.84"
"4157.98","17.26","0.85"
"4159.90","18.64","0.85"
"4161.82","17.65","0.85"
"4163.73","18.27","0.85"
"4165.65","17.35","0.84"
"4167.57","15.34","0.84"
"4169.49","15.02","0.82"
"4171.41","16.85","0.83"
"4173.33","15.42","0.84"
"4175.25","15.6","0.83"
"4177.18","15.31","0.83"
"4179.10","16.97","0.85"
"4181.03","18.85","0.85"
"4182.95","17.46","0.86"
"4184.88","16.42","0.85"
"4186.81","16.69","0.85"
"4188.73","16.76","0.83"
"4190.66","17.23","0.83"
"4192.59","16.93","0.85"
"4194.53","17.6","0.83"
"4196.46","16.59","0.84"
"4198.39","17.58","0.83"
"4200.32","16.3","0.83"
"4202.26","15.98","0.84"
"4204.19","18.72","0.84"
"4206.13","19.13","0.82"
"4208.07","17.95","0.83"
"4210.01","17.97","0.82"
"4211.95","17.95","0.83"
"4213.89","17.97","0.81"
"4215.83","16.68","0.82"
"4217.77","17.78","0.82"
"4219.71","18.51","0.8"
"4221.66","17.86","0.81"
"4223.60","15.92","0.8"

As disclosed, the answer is 1.044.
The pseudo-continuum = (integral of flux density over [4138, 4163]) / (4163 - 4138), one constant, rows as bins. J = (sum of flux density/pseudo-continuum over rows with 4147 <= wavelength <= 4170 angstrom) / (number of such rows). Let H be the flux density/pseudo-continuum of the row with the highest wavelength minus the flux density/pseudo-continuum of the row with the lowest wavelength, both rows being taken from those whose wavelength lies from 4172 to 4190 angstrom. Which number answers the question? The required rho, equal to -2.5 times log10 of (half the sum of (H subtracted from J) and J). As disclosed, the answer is 0.05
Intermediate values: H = 0.08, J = 0.99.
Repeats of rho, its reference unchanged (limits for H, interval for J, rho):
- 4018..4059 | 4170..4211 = -0.15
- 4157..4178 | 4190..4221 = -0.11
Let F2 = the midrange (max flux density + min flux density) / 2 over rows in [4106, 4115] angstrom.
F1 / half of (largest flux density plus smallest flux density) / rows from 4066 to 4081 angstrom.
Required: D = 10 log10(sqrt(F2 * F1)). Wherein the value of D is 12.3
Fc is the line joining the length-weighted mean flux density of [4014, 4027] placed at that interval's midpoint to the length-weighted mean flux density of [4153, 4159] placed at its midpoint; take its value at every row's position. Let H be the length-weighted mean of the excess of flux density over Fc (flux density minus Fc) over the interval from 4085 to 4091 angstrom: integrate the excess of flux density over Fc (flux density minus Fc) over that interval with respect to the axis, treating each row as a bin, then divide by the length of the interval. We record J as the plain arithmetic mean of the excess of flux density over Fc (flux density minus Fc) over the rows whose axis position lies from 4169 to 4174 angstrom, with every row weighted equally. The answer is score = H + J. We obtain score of 2.2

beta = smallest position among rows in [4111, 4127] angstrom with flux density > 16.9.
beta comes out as 4114.18 angstrom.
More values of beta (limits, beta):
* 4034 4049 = 4035.36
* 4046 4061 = 4052.12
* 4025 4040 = 4026.08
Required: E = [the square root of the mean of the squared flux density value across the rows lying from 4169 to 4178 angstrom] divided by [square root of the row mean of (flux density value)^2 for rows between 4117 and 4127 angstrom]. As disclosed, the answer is 0.86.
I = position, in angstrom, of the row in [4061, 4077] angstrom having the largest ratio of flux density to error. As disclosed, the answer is 4076.46 angstrom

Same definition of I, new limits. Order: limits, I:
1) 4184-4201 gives 4194.53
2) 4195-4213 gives 4206.13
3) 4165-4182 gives 4181.03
